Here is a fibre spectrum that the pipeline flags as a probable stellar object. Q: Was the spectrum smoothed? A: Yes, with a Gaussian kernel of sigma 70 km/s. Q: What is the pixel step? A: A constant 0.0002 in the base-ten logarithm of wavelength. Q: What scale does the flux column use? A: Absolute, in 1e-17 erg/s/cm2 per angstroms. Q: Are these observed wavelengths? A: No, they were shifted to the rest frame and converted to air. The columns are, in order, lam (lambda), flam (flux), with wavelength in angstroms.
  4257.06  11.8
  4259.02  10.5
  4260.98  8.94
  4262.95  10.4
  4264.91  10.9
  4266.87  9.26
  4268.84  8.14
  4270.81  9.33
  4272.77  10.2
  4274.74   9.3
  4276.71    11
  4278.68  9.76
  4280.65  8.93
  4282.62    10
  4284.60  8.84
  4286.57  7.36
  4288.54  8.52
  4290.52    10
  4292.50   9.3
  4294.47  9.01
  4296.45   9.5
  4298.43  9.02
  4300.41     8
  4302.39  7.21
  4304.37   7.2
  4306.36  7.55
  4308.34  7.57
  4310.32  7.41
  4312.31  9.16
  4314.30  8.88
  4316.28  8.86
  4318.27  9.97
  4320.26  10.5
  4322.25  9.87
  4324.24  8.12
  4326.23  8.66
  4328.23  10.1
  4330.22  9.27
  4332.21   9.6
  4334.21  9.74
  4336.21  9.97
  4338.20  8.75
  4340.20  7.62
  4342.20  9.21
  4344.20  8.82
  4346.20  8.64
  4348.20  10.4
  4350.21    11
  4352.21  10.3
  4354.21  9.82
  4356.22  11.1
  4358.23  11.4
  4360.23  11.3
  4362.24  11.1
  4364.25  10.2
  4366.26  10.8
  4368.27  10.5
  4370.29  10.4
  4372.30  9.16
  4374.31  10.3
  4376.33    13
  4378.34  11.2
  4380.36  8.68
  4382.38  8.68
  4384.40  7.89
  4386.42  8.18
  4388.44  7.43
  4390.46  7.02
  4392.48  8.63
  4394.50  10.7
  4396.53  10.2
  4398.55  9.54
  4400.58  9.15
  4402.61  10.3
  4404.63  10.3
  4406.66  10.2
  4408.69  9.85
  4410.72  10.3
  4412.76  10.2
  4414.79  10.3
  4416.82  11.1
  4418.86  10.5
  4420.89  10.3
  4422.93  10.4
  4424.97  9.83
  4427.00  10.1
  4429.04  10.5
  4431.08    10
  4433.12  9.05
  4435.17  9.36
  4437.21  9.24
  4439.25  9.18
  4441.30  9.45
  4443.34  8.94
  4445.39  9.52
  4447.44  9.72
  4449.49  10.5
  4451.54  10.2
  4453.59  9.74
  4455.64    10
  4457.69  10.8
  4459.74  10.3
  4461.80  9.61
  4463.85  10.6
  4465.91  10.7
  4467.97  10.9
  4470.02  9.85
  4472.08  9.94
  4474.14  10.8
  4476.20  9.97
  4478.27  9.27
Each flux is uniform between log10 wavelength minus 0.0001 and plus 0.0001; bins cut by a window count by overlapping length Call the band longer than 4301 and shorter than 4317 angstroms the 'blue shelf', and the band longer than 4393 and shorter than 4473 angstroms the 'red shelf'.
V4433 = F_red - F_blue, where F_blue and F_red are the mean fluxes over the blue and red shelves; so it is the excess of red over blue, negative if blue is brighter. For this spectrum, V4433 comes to 2.1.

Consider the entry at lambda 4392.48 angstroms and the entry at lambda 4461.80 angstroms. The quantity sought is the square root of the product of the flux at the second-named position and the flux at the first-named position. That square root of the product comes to 9.1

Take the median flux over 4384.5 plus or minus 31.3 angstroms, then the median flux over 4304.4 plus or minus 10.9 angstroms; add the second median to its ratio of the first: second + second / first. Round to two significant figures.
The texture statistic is 8.8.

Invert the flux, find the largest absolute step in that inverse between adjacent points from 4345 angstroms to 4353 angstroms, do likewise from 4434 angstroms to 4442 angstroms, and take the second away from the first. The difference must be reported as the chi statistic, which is 0.016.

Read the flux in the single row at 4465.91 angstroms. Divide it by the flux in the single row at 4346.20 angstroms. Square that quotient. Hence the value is 1.5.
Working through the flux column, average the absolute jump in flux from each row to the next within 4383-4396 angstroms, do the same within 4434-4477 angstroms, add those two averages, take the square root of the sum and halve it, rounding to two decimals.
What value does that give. 0.61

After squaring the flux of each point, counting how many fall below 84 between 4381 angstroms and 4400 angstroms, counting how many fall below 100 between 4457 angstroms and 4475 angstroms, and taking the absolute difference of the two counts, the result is 3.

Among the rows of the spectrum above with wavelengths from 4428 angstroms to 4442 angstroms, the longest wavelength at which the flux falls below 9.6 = 4441.30 angstroms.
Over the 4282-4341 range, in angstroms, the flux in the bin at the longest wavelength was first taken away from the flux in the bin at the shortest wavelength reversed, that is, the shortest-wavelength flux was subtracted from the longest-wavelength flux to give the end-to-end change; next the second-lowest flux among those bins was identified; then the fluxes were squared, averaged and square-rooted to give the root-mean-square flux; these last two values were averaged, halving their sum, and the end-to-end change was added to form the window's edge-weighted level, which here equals 5.7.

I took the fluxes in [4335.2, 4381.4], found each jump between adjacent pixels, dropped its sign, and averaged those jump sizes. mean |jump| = 1.0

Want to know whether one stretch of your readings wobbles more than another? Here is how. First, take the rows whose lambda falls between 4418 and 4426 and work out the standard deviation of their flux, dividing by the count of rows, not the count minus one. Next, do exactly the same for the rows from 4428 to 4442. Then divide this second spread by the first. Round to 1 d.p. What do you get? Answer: 1.9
